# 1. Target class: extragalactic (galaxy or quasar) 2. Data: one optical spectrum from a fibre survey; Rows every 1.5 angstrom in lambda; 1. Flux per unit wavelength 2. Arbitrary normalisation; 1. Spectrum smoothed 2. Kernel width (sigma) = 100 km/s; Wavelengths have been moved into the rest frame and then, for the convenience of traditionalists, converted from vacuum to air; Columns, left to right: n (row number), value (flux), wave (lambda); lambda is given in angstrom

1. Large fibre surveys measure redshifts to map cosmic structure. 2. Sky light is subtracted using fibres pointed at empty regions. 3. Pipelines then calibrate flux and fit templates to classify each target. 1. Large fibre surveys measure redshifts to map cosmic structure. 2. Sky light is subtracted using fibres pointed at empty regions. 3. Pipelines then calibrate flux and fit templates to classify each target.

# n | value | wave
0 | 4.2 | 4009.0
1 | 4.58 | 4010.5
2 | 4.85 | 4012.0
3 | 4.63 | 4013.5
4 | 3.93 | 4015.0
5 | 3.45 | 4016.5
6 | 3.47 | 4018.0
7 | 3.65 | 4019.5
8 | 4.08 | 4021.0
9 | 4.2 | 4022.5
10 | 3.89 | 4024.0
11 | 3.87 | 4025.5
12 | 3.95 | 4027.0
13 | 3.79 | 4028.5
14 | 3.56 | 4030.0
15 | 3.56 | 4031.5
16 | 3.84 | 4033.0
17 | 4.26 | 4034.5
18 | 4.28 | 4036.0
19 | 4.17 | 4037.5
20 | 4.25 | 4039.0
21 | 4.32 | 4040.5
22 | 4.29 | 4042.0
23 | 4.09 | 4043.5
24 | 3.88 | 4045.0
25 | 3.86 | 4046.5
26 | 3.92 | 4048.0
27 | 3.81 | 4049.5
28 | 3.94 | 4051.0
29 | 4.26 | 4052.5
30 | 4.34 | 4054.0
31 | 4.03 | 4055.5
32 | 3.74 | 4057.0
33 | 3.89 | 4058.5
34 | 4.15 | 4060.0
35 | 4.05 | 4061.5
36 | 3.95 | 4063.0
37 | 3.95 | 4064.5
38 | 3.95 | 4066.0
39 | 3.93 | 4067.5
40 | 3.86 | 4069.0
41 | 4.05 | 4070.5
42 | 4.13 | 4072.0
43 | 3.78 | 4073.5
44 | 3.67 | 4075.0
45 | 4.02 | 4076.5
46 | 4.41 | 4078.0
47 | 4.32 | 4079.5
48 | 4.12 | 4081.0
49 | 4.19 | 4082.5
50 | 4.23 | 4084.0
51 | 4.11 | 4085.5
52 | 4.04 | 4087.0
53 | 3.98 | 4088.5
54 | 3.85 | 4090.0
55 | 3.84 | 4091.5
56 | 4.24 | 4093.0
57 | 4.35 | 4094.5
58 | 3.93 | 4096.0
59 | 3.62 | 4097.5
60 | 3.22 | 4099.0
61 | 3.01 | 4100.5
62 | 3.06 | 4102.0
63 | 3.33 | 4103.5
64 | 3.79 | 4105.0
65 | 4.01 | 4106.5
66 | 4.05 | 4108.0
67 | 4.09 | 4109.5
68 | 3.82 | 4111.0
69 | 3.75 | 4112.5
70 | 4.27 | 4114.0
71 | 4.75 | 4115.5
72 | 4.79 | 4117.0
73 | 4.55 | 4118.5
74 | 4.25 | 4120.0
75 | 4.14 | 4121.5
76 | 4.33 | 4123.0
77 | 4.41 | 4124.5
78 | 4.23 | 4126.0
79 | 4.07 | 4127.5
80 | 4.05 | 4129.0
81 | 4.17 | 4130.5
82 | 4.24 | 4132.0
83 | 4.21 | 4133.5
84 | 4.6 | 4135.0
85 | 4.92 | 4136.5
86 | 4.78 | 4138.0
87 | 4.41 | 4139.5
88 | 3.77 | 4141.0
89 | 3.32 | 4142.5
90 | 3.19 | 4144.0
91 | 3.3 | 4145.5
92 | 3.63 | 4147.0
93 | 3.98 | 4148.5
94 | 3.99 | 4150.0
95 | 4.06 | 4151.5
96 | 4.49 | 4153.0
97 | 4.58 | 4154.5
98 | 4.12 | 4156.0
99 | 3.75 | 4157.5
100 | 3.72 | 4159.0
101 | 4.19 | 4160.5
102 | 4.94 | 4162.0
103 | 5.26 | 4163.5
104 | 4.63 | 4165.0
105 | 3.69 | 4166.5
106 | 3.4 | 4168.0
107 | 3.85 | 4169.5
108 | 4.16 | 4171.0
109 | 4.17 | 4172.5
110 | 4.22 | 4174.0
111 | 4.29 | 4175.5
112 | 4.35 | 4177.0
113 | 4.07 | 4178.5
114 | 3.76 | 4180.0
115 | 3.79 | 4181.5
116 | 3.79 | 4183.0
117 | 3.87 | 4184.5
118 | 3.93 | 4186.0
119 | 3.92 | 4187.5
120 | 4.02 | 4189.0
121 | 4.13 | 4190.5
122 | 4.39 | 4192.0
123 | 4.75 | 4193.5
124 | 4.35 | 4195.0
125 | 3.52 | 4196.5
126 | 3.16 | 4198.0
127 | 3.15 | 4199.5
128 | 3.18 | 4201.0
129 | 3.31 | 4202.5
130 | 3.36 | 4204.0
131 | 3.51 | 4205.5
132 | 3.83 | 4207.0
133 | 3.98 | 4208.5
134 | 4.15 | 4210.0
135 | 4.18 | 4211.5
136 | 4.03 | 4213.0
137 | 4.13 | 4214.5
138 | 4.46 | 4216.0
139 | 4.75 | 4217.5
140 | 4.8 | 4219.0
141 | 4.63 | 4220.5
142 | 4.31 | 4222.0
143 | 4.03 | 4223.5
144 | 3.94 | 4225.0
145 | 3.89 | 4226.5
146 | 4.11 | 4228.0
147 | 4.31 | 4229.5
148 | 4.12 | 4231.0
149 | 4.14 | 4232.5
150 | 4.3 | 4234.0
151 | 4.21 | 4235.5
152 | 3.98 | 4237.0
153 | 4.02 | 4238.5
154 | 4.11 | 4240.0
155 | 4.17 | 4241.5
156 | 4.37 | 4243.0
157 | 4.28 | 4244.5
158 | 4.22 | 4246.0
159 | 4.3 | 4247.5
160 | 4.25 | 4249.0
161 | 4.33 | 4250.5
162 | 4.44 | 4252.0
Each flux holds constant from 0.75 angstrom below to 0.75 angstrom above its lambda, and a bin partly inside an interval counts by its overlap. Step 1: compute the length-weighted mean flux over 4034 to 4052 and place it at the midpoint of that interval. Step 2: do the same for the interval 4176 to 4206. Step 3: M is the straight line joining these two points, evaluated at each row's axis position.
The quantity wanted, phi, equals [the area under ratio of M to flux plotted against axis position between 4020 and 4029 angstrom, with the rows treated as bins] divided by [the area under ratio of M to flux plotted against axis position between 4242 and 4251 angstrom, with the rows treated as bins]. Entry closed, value 1.20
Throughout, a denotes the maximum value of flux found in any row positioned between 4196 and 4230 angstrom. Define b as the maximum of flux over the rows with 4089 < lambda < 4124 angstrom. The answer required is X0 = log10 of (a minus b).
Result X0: -2.00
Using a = 4.8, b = 4.79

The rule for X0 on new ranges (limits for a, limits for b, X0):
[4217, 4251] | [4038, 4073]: -0.34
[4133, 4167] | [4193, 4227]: -0.34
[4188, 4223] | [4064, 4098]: -0.41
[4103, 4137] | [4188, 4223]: -0.92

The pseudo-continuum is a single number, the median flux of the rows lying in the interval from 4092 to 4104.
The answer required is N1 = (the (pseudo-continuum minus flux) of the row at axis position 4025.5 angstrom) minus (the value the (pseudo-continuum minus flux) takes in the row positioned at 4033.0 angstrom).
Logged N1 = -0.03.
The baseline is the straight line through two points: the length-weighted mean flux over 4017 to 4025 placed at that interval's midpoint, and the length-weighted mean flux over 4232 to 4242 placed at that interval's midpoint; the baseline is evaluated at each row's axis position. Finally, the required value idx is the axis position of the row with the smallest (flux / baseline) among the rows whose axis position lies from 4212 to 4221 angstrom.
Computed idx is 4213.0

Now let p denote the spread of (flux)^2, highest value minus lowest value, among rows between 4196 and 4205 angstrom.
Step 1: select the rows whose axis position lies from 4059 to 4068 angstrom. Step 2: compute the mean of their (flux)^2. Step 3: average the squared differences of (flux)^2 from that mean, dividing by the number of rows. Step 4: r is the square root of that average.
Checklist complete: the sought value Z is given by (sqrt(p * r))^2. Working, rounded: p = 2.5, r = 0.6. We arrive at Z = 2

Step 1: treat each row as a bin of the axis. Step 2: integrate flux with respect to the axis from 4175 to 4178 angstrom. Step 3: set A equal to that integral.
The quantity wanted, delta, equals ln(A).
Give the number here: 2.6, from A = 13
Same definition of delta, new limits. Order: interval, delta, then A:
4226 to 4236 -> 3.7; 42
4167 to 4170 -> 2.4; 11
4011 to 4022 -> 3.8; 44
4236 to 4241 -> 3.0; 20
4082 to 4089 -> 3.4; 29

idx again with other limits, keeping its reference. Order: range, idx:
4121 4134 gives 4129.0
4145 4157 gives 4145.5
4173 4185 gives 4180.0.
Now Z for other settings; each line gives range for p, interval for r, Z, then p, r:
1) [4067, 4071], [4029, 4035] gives 3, 1.5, 2.2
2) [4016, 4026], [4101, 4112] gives 15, 5.7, 2.6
